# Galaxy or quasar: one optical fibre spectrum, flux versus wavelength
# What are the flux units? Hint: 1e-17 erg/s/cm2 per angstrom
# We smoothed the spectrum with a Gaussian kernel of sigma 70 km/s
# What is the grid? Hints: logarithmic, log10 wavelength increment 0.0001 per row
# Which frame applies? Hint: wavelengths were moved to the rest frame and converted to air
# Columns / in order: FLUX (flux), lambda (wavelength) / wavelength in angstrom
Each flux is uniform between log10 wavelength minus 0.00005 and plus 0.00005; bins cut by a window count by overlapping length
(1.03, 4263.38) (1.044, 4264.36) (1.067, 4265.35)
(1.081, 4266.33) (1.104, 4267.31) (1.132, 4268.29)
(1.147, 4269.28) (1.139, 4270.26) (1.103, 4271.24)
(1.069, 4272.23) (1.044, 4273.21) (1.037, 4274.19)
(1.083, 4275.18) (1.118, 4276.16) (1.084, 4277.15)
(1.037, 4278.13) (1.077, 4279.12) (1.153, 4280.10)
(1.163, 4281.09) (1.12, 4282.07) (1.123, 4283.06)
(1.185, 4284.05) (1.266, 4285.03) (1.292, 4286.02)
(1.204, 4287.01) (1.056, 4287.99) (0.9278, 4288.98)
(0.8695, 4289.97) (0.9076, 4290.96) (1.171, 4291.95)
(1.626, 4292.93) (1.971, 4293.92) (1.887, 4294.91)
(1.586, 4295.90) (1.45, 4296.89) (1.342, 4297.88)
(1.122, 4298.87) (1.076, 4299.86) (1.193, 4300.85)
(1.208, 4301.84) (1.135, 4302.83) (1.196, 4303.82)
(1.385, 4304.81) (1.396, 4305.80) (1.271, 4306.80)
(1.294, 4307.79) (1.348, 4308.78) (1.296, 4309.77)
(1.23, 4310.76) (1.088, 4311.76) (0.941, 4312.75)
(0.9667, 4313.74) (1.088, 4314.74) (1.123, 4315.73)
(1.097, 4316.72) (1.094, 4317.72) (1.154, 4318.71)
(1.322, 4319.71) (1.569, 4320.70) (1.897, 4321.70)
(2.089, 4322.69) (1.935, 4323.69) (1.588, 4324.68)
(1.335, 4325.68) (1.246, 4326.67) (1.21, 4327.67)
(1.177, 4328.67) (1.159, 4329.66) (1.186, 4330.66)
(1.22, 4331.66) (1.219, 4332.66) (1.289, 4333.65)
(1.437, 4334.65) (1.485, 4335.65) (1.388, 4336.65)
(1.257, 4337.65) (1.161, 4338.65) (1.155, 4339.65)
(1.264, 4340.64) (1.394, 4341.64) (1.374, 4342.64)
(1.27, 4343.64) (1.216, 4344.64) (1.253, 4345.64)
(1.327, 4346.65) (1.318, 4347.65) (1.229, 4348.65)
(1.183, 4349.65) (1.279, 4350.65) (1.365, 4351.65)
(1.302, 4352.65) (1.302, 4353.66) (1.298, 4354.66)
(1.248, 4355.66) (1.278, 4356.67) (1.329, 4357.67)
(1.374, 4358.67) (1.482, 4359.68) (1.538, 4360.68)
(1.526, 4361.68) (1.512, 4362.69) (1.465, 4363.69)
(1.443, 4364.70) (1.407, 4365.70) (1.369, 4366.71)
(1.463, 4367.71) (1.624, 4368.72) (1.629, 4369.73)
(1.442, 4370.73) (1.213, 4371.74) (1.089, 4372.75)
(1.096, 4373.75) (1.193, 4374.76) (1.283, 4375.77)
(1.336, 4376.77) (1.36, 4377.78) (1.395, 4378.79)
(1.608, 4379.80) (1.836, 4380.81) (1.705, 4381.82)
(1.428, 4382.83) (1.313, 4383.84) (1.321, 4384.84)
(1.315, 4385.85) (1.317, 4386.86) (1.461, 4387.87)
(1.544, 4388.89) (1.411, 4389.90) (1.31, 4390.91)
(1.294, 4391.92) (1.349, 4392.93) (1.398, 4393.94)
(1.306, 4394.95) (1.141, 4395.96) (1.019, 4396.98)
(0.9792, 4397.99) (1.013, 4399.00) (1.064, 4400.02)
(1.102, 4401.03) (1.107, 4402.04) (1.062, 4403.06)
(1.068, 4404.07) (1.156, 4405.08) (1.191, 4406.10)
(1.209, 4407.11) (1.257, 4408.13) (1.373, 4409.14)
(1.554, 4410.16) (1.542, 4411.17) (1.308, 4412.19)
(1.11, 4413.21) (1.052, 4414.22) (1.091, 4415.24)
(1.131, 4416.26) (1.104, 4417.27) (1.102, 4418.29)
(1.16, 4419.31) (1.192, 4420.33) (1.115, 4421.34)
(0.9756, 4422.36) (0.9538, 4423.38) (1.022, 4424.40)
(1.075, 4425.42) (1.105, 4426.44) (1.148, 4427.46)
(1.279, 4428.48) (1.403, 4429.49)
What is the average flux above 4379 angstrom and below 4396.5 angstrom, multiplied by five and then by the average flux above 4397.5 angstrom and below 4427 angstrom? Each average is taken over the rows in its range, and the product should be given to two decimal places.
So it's 8.09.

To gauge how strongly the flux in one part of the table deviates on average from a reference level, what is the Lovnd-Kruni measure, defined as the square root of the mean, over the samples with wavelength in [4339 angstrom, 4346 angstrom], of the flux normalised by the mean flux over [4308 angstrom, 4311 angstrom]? 0.99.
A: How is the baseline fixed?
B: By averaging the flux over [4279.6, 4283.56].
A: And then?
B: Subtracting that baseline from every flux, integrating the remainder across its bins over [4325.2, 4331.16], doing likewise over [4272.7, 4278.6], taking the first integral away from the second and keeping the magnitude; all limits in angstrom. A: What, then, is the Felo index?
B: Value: 0.9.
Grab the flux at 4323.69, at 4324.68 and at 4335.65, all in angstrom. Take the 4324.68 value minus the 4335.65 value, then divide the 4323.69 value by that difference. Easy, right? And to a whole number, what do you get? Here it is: 19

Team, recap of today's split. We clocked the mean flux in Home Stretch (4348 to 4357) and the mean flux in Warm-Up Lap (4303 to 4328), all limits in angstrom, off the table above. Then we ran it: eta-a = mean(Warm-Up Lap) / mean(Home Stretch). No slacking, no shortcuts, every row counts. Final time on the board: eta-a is 1.04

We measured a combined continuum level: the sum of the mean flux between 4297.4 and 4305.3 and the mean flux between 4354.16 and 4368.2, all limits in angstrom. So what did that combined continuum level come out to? 2.62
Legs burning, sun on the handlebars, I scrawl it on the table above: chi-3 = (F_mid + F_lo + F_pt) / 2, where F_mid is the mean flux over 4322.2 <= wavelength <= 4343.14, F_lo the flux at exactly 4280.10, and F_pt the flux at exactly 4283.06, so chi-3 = 1.82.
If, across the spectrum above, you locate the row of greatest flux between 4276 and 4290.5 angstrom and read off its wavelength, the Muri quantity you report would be 4286.02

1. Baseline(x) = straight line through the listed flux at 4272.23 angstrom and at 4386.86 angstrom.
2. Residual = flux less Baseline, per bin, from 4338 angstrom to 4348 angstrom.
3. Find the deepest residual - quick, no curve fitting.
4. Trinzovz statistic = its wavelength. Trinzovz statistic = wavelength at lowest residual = 4339.65 angstrom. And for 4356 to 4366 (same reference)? 4356.67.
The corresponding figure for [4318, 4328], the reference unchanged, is 4318.71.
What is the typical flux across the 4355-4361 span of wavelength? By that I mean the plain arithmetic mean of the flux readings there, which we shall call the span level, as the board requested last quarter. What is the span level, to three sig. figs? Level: 1.37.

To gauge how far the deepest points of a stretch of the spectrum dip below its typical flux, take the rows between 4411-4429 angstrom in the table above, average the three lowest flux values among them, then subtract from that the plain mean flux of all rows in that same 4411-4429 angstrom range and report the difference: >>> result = -0.15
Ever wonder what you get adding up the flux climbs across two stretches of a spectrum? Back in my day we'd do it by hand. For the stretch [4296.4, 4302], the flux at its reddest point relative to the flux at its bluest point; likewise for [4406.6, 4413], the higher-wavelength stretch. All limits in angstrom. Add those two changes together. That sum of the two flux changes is -0.14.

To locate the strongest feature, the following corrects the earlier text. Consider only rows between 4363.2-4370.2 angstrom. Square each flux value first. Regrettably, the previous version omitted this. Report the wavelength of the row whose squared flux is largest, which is 4369.73 angstrom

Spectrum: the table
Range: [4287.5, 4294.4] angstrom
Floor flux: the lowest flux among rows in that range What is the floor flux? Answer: 0.8695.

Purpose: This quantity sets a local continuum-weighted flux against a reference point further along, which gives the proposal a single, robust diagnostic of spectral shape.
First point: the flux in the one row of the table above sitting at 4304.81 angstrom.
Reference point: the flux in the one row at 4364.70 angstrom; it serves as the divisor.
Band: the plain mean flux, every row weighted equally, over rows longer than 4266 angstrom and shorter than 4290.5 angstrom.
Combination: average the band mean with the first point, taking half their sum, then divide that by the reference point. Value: 0.86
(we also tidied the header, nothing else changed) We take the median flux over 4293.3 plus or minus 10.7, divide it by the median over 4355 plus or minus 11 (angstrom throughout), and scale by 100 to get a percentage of 90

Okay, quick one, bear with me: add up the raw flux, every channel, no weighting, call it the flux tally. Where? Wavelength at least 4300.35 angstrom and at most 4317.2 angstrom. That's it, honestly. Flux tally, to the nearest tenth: 20.3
